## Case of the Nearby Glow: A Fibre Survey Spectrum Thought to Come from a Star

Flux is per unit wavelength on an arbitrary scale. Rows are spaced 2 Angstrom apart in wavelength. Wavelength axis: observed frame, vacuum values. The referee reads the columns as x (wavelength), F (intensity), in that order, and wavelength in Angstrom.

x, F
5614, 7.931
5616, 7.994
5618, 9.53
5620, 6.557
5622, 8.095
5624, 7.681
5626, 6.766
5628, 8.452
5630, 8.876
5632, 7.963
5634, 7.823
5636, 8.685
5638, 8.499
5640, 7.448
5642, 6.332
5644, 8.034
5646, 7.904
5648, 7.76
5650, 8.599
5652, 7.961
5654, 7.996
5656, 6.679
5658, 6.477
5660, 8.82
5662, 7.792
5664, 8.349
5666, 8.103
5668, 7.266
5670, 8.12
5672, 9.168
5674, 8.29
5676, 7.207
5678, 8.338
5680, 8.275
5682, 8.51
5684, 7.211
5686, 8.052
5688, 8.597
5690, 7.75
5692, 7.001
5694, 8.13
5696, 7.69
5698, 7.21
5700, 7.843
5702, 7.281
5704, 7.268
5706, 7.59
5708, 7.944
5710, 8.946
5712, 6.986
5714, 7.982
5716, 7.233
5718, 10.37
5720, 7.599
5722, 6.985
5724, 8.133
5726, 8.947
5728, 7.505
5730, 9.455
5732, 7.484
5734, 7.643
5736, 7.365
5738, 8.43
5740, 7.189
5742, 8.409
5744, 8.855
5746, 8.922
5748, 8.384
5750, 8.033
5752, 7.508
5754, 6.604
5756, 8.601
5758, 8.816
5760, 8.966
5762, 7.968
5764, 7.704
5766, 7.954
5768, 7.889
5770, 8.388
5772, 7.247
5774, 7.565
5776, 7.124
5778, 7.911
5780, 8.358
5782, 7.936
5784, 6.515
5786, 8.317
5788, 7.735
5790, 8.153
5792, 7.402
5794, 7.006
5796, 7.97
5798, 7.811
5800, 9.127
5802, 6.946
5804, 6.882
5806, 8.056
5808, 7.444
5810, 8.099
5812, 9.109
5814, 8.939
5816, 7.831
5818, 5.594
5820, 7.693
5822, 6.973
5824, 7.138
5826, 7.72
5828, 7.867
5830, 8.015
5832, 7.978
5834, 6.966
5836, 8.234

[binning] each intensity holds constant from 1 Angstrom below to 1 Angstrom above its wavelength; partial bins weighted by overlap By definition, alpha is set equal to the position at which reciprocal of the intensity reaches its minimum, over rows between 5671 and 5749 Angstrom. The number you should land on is 5718 Angstrom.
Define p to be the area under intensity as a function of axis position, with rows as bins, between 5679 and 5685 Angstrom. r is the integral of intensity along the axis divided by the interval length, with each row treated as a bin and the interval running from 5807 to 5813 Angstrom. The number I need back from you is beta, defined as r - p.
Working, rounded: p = 48.0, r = 8.22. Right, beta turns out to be -40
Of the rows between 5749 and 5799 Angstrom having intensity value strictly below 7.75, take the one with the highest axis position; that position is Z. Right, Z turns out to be 5794 Angstrom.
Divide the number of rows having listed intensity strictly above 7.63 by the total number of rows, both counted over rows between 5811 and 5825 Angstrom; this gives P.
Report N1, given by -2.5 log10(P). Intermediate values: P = 0.6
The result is 0.6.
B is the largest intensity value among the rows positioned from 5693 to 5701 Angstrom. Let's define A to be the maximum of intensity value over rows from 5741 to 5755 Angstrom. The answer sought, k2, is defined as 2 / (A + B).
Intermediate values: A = 8.922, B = 8.13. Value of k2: 0.117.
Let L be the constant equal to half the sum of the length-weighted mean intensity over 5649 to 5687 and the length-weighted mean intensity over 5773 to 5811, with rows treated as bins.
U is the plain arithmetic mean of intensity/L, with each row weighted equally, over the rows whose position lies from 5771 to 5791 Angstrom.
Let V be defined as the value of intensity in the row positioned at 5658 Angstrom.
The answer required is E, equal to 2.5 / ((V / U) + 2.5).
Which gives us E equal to 0.275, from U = 0.982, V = 6.477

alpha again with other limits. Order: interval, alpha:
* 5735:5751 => 5746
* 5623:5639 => 5630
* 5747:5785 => 5760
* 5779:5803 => 5800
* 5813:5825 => 5814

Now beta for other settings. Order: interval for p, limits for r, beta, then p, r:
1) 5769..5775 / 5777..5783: -38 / 46.4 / 8.07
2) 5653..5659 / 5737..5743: -34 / 42.3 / 8.01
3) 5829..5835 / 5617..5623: -38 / 45.9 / 8.06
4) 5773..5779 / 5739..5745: -37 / 45.2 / 8.15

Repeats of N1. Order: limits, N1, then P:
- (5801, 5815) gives 0.6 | 0.6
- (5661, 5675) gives 0.2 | 0.9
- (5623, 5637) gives 0.2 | 0.9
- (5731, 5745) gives 0.6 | 0.6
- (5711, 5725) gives 0.9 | 0.4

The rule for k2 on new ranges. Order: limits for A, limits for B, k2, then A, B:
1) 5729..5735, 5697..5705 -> 0.116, 9.455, 7.843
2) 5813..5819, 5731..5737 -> 0.121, 8.939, 7.643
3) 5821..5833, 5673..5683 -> 0.121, 8.015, 8.51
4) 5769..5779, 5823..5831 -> 0.122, 8.388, 8.015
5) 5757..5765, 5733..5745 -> 0.112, 8.966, 8.855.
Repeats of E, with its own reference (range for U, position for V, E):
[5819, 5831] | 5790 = 0.229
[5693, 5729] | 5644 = 0.238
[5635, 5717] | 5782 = 0.240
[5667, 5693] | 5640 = 0.255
